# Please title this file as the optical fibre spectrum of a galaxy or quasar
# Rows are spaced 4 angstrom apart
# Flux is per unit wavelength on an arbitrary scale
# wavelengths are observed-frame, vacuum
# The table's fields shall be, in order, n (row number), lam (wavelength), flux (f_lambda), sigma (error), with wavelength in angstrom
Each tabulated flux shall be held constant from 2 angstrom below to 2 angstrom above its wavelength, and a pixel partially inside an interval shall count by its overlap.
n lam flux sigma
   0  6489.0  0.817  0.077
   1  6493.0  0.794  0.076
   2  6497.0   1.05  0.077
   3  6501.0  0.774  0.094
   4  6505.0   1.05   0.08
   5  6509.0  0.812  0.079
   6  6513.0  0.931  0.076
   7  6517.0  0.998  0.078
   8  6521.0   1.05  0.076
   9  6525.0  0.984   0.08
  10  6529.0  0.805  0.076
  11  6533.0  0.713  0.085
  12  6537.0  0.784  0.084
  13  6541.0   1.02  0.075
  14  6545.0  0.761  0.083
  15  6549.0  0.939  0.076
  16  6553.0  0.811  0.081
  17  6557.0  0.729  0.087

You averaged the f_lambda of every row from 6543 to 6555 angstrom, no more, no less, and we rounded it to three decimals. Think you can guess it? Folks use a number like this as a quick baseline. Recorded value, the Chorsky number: 0.837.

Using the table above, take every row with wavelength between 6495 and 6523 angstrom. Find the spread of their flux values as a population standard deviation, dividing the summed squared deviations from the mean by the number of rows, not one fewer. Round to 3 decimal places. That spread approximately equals 0.109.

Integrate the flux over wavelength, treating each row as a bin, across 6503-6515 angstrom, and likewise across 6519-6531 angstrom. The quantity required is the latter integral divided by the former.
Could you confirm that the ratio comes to 1.02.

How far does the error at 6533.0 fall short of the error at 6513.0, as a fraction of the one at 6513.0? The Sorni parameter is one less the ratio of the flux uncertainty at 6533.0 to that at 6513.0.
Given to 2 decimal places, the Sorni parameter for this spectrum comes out -0.12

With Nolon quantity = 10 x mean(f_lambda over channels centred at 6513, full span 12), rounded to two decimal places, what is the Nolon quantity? 9.14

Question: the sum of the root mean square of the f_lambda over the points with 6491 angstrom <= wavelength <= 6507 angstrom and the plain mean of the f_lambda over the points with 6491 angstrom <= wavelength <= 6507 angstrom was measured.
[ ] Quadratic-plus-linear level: 1.84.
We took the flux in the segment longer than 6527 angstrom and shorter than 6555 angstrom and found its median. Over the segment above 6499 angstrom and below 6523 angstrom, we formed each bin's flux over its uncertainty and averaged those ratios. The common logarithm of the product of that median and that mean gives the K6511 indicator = 0.98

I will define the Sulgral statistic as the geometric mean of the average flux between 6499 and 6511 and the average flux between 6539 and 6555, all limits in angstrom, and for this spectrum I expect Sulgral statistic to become 0.88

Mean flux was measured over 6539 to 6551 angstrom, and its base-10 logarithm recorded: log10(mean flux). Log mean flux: -0.04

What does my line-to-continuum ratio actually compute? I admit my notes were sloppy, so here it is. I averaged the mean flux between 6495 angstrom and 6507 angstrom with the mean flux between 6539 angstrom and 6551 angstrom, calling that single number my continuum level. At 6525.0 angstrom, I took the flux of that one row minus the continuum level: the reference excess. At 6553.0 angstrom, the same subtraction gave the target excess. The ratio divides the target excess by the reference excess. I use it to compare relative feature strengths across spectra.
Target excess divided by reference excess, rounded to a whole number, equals -2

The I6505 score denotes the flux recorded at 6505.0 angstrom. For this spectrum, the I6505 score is 1.05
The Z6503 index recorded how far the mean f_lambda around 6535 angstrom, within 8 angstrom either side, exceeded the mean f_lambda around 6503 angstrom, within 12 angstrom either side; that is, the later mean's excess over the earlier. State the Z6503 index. -0.071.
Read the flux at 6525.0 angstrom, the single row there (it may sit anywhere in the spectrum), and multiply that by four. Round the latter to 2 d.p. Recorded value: 3.94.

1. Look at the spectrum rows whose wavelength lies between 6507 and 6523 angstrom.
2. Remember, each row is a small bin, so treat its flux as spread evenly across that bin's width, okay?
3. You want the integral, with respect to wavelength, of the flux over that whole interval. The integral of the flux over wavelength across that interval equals 15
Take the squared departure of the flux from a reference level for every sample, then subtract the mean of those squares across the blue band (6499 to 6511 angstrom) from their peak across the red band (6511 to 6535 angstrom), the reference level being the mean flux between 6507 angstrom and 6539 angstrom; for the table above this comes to 0.015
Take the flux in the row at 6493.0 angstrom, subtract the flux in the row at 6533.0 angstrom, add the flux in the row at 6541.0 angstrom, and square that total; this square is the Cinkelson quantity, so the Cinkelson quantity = 1.2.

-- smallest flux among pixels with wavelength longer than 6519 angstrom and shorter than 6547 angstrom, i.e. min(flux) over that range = 0.713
